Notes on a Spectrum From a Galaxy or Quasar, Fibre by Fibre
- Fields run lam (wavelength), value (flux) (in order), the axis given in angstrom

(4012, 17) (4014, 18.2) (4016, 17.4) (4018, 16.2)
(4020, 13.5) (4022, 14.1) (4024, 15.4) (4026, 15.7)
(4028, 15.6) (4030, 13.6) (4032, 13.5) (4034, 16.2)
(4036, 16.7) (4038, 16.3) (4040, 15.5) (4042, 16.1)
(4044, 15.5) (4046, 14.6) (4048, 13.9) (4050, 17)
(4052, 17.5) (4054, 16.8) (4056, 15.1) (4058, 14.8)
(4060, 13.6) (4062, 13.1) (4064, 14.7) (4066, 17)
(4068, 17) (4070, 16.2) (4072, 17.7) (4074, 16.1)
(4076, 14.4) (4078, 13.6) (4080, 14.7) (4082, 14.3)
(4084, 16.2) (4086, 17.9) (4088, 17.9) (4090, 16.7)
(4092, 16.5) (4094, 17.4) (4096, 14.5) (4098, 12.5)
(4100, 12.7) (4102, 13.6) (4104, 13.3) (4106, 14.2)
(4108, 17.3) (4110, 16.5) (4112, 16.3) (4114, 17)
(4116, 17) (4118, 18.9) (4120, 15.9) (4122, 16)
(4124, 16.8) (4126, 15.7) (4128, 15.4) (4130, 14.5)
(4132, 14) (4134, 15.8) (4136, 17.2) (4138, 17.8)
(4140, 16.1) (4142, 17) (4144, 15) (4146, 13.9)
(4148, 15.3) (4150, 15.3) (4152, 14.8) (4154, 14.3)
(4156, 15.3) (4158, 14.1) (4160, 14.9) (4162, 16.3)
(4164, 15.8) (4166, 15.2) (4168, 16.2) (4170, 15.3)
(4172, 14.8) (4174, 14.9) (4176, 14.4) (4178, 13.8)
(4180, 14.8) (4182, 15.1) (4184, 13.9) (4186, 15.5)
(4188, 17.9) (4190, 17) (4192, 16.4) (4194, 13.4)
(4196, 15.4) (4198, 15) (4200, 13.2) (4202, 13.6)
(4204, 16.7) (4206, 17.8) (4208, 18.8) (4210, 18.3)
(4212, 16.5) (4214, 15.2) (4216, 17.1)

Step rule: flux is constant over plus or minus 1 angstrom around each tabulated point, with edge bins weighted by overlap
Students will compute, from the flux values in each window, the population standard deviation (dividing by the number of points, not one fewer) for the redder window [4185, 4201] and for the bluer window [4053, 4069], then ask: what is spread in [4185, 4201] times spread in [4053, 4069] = 2.2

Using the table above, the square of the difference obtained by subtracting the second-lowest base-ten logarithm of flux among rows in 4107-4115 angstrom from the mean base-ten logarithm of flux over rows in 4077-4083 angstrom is 0.0043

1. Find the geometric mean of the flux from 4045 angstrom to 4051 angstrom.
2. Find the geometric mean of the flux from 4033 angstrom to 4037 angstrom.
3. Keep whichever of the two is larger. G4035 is 16.4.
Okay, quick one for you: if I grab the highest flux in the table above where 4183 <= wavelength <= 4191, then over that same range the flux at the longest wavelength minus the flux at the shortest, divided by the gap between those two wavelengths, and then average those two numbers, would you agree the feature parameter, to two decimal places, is 9.21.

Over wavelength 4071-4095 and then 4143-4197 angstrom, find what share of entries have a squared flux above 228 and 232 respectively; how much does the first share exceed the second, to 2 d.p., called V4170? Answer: 0.22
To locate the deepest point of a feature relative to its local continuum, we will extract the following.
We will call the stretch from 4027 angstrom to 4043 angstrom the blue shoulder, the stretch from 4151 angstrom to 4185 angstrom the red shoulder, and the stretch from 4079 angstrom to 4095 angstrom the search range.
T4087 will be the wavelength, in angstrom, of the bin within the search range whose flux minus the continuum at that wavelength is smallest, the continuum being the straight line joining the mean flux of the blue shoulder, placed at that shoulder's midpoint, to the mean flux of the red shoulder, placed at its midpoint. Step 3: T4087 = 4082 angstrom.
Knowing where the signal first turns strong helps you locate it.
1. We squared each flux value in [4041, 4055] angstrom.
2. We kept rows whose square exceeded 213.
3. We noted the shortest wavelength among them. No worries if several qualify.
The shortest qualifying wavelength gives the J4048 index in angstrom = 4042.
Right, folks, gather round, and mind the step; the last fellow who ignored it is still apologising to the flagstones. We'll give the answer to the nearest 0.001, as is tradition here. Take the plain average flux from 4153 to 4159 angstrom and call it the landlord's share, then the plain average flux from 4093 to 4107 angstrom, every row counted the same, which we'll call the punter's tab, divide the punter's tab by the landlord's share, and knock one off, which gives -0.037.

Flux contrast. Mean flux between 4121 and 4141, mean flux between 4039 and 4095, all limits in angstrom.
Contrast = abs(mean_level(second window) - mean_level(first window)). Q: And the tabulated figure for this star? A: 0.15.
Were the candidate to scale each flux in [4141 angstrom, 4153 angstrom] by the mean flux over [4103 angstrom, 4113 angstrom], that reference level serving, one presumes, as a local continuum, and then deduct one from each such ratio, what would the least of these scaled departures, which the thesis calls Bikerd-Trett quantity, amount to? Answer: -0.104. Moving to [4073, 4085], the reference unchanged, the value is -0.124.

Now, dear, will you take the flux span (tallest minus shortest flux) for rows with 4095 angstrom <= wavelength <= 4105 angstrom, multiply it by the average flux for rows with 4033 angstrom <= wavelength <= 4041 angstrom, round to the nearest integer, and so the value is 32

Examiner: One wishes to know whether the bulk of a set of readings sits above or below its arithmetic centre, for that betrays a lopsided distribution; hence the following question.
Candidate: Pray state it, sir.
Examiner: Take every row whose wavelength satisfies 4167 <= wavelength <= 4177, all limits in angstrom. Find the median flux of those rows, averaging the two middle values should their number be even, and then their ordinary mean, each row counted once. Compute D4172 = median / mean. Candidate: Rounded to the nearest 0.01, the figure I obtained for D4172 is 0.99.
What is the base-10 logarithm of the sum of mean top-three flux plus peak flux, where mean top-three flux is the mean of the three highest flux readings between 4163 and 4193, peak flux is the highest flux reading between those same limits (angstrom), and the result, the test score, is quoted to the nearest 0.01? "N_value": 1.54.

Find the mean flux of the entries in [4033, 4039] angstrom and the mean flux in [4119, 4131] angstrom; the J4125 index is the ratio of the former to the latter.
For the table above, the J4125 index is 1.04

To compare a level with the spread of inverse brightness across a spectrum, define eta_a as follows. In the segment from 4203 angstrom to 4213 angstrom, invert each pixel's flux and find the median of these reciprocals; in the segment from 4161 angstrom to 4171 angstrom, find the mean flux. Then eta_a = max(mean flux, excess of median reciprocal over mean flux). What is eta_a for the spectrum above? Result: 15.8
